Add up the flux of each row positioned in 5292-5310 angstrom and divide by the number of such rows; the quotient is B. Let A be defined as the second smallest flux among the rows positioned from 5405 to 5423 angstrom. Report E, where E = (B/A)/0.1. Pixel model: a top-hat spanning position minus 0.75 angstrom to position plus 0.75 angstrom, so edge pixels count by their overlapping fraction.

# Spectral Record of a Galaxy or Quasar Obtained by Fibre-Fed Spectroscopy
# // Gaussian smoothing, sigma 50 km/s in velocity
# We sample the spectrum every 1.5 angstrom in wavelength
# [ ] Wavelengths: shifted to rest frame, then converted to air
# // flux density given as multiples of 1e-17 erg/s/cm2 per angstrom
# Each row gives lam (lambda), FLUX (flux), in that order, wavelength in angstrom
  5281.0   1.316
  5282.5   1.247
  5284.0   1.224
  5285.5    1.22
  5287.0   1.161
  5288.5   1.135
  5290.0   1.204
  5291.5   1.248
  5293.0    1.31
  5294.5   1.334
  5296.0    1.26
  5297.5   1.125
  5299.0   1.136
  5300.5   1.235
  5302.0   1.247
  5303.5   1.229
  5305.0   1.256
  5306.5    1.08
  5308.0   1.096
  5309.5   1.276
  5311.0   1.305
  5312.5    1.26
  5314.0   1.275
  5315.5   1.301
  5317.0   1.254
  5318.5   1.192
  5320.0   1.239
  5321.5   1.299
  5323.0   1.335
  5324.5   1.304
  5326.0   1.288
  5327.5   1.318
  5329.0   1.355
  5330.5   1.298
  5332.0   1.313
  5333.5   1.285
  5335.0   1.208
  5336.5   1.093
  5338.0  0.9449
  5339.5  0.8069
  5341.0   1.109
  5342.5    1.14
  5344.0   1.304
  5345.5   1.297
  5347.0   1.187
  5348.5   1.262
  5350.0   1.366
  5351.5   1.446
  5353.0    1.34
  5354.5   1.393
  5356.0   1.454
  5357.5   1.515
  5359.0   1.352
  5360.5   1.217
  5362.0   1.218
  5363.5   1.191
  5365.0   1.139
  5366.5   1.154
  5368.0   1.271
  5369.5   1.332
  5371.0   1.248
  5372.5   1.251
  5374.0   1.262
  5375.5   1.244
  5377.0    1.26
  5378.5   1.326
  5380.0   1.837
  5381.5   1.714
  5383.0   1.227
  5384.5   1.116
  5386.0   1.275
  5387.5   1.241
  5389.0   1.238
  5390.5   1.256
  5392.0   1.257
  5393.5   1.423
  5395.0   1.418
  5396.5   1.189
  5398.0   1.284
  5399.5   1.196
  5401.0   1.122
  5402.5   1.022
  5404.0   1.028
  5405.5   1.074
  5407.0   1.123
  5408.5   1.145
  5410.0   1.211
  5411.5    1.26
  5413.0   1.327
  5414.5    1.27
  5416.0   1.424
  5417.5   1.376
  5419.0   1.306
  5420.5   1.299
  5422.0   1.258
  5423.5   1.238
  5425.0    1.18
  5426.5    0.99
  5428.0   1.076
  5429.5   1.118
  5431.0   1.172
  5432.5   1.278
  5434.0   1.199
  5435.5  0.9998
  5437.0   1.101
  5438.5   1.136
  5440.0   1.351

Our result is 10.8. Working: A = 1.123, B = 1.22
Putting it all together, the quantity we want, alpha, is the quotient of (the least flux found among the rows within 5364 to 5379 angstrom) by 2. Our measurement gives 0.57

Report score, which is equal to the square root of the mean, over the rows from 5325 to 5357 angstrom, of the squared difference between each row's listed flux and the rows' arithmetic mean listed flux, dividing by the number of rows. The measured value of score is 0.15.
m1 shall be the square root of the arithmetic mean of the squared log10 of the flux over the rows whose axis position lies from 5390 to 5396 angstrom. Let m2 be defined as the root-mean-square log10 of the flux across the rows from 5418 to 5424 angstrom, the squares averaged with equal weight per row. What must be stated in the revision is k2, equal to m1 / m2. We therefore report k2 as 1.21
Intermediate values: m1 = 0.13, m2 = 0.106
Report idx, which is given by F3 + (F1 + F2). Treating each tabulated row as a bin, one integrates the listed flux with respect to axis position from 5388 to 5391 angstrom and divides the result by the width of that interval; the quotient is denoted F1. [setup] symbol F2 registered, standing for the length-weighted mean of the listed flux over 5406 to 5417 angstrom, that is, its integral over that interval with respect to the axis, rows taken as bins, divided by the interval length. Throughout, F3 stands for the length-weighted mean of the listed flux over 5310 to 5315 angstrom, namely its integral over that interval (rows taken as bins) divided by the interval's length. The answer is 3.78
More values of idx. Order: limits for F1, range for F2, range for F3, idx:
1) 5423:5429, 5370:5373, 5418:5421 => 3.68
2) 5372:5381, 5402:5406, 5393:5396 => 3.82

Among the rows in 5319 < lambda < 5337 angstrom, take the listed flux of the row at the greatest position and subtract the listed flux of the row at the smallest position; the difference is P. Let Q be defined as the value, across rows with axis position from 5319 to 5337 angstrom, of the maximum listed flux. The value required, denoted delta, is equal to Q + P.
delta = 1.21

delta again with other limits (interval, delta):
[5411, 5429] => 1.24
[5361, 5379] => 1.44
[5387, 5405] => 1.21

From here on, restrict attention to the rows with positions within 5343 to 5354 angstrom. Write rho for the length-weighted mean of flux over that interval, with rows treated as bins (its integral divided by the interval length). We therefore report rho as 1.31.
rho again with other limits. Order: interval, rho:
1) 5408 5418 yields 1.29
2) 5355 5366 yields 1.30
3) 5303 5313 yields 1.21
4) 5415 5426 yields 1.29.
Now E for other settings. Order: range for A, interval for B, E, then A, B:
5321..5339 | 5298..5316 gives 11.2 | 1.093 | 1.22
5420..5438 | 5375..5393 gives 13.3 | 0.9998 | 1.33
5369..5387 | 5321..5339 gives 10.2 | 1.227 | 1.25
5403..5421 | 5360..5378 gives 11.5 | 1.074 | 1.23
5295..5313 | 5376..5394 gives 12.3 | 1.096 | 1.35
